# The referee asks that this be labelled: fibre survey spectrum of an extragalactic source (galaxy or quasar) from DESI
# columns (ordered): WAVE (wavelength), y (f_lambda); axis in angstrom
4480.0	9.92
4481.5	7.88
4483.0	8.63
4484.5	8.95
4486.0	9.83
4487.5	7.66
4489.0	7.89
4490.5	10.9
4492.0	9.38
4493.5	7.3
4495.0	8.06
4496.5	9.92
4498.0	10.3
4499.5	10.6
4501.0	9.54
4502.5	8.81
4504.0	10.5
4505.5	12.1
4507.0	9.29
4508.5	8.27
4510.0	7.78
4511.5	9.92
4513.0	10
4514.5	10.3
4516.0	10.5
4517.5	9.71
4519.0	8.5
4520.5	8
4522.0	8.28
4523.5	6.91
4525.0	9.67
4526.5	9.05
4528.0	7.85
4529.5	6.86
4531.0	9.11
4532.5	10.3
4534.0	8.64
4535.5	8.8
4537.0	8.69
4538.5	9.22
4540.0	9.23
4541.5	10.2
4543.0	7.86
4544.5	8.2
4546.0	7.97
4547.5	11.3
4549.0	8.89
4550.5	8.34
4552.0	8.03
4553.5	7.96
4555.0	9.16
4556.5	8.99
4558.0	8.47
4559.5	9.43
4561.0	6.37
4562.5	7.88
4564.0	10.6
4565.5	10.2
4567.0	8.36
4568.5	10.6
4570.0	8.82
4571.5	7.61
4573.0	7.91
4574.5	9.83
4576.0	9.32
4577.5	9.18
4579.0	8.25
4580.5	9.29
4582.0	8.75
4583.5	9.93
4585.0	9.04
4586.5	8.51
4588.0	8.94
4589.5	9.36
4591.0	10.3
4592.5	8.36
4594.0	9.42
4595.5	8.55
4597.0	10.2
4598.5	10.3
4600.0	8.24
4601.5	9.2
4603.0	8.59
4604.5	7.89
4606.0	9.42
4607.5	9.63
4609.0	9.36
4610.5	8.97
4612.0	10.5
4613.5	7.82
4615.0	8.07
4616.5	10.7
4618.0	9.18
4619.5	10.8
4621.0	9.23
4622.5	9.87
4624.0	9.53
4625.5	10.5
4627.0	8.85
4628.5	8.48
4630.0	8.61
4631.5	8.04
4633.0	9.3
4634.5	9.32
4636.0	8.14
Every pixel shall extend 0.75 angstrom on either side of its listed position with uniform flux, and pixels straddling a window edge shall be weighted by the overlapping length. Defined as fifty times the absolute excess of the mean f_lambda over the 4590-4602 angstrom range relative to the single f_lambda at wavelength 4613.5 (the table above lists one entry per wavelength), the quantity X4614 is 75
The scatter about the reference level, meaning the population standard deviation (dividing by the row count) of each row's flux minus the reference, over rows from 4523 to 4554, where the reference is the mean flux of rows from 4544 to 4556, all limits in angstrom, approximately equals 1.1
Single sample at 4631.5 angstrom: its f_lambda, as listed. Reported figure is 8.04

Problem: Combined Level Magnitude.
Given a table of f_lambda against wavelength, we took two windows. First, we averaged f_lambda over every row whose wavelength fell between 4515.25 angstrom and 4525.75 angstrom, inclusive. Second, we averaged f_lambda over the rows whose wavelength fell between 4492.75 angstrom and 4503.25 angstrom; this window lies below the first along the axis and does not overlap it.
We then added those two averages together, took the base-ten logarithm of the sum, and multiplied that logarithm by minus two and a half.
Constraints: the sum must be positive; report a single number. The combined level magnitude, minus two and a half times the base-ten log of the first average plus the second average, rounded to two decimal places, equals -3.14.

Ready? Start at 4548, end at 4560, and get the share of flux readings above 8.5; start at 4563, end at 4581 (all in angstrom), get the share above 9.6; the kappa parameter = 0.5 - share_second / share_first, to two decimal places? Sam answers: -0.17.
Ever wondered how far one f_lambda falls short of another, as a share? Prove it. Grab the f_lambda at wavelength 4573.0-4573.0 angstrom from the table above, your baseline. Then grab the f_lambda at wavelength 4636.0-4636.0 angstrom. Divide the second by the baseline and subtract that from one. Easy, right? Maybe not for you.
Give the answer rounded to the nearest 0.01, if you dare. -0.03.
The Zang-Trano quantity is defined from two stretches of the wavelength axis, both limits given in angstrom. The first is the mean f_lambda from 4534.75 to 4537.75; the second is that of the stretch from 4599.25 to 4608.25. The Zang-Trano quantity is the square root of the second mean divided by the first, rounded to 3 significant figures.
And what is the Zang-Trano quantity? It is 1.00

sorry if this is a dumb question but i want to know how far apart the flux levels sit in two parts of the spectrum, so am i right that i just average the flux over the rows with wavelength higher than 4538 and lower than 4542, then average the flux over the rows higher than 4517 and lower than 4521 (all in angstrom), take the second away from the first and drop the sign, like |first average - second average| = 0.81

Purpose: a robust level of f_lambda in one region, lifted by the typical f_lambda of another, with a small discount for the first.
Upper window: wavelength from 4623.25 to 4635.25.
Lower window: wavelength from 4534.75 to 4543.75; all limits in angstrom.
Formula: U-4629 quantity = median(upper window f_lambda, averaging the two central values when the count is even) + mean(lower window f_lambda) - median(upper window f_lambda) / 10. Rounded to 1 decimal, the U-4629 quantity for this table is 17.2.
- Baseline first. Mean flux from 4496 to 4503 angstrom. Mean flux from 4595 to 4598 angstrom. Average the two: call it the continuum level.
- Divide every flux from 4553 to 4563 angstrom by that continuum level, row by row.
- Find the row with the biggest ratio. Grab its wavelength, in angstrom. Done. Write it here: 4559.5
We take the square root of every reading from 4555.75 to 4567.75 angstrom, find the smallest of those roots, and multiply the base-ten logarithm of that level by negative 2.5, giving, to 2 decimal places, -1.01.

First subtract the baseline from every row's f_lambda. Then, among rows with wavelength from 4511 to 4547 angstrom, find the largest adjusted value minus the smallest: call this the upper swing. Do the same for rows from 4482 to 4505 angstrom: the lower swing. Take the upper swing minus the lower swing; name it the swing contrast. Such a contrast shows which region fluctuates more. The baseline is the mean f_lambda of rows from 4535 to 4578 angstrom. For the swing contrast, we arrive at 0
